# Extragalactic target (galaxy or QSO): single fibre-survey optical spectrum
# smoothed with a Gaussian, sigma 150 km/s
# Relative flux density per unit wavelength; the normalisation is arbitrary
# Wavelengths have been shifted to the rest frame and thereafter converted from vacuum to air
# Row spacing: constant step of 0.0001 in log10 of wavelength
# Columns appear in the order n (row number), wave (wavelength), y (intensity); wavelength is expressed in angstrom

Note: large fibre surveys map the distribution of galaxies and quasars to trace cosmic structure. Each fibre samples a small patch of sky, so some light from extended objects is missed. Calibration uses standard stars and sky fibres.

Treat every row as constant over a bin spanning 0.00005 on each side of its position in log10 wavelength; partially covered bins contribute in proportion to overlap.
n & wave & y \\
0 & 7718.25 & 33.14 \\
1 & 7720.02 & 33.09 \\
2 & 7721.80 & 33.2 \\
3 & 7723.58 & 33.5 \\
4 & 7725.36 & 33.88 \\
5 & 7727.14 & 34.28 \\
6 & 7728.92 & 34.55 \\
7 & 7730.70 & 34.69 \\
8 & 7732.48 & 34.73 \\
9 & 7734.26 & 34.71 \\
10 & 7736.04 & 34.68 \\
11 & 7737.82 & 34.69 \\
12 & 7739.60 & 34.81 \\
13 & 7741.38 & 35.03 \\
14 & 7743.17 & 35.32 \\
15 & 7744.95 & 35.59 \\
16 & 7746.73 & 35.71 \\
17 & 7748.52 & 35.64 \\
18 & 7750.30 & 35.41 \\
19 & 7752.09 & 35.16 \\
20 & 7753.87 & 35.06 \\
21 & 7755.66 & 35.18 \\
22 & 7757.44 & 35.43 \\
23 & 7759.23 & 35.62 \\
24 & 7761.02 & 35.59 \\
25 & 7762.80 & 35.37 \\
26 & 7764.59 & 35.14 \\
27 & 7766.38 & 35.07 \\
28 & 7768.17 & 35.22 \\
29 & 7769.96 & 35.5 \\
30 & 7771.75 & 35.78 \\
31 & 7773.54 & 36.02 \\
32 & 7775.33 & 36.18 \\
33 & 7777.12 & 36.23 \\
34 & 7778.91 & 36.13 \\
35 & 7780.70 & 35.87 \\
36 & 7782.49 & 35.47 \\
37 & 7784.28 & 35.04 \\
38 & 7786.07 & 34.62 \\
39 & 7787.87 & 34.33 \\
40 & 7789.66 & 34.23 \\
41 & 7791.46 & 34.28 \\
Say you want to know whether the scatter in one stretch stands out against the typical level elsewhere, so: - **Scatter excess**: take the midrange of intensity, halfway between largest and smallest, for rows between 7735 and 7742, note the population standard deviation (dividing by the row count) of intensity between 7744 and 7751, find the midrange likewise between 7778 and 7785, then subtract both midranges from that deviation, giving -70.33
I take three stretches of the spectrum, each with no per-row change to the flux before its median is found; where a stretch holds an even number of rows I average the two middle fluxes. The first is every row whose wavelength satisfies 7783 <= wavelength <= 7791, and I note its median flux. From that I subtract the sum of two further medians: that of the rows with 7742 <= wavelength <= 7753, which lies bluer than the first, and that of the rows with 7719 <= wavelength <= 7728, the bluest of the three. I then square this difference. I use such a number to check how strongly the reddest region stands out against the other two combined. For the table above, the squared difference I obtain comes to 1192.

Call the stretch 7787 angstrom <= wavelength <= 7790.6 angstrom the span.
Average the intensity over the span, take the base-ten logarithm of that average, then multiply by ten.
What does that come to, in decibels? 15.35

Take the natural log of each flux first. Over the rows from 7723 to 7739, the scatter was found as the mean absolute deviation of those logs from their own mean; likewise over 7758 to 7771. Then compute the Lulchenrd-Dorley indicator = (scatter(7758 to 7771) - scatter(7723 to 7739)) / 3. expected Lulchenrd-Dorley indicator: -0.0017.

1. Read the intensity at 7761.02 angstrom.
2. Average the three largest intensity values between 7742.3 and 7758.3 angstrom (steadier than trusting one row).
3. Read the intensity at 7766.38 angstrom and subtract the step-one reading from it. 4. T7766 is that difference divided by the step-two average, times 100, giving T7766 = -1.5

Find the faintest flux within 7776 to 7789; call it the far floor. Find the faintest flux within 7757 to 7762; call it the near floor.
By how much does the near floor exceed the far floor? 1.1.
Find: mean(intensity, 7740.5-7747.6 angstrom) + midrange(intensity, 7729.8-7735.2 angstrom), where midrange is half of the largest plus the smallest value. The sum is 70.1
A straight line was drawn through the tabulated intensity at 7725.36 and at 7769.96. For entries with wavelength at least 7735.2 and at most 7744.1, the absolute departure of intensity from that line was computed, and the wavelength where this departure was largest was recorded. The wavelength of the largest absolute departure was 7743.17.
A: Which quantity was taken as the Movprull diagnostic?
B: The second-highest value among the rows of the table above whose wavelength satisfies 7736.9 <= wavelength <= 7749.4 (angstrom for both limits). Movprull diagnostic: 35.64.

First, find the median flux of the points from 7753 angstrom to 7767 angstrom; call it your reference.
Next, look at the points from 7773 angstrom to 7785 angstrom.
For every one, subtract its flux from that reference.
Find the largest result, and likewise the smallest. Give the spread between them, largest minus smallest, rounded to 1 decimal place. 1.2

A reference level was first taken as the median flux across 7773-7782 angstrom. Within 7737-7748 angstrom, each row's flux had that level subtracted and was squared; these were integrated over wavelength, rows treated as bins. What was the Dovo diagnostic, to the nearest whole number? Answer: 11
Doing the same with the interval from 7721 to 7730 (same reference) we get 47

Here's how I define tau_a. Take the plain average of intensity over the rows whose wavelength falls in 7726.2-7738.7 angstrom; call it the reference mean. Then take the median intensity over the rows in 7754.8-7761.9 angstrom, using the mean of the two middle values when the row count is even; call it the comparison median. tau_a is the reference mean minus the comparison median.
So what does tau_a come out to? -0.89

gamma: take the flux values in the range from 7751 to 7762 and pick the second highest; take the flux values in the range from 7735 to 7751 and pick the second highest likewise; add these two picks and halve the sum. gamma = 35.6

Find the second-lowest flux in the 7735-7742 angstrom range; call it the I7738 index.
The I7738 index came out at 34.69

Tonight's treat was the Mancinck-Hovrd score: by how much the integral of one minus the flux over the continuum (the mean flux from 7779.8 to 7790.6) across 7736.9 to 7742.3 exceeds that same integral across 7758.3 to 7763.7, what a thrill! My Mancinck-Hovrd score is 0.105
